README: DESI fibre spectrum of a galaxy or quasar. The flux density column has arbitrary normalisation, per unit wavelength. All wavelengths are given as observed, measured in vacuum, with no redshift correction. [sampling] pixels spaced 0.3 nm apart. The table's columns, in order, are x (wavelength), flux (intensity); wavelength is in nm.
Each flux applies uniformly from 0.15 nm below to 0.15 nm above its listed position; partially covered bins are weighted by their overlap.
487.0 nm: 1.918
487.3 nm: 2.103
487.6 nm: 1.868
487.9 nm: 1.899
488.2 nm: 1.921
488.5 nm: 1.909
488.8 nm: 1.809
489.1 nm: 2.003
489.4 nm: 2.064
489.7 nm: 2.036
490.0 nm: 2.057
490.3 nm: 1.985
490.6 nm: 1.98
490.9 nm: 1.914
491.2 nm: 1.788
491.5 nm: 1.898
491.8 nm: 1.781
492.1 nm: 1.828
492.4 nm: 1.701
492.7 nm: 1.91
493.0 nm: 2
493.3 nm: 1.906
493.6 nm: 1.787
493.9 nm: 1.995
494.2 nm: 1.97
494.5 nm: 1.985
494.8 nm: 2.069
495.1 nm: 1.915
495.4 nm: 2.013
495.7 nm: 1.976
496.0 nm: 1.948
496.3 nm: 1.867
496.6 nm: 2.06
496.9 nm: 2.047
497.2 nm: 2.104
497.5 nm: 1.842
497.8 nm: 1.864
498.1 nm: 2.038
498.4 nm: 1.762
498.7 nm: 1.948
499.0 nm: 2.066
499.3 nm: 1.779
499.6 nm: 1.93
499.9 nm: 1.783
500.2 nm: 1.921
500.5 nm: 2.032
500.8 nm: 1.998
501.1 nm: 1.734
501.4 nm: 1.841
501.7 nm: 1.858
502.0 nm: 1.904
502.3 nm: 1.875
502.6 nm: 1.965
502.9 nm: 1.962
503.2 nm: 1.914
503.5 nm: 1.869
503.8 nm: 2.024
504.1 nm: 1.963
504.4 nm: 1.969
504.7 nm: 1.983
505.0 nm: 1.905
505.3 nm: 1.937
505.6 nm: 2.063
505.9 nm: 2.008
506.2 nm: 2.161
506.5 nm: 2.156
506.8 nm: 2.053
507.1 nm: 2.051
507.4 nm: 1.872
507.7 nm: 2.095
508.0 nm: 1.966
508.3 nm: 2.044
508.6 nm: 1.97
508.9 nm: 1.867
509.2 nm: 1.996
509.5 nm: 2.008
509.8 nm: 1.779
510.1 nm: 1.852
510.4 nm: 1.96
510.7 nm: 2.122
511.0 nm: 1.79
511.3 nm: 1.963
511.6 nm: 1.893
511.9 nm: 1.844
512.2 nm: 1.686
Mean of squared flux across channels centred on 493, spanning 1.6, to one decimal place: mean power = 3.5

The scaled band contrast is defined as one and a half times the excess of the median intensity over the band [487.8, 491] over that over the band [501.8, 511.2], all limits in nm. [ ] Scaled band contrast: 0.021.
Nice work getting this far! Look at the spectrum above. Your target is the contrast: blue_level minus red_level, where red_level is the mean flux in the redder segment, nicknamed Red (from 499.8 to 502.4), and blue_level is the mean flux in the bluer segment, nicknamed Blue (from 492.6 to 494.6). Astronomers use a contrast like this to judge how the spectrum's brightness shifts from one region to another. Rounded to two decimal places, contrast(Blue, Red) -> 0.05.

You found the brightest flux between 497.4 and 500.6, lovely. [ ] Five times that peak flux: 10.33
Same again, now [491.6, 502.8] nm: 10.52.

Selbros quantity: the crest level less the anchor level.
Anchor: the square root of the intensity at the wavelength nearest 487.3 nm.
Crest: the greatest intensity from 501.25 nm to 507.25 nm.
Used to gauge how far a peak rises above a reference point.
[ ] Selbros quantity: 0.711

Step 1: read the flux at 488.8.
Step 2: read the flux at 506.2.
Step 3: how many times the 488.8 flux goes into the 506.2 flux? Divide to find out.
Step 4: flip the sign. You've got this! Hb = -1.19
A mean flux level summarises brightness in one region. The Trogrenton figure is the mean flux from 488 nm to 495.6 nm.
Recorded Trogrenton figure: 1.93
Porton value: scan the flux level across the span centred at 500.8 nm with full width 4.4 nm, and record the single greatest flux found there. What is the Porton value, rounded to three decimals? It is 2.066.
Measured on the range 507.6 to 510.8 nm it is 2.122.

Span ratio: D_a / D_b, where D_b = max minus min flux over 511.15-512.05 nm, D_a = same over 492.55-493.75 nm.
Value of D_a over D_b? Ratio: 1.79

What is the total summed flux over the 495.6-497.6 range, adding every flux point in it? 13.8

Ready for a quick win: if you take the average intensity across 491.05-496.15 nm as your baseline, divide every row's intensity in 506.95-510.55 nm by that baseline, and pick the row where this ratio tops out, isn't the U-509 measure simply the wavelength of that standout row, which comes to 507.7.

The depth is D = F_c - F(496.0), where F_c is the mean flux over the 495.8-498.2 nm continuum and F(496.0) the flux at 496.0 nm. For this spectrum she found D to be 0.02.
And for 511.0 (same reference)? 0.18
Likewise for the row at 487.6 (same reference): 0.10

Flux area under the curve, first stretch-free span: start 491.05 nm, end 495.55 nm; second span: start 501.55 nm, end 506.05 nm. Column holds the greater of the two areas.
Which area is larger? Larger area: 8.76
